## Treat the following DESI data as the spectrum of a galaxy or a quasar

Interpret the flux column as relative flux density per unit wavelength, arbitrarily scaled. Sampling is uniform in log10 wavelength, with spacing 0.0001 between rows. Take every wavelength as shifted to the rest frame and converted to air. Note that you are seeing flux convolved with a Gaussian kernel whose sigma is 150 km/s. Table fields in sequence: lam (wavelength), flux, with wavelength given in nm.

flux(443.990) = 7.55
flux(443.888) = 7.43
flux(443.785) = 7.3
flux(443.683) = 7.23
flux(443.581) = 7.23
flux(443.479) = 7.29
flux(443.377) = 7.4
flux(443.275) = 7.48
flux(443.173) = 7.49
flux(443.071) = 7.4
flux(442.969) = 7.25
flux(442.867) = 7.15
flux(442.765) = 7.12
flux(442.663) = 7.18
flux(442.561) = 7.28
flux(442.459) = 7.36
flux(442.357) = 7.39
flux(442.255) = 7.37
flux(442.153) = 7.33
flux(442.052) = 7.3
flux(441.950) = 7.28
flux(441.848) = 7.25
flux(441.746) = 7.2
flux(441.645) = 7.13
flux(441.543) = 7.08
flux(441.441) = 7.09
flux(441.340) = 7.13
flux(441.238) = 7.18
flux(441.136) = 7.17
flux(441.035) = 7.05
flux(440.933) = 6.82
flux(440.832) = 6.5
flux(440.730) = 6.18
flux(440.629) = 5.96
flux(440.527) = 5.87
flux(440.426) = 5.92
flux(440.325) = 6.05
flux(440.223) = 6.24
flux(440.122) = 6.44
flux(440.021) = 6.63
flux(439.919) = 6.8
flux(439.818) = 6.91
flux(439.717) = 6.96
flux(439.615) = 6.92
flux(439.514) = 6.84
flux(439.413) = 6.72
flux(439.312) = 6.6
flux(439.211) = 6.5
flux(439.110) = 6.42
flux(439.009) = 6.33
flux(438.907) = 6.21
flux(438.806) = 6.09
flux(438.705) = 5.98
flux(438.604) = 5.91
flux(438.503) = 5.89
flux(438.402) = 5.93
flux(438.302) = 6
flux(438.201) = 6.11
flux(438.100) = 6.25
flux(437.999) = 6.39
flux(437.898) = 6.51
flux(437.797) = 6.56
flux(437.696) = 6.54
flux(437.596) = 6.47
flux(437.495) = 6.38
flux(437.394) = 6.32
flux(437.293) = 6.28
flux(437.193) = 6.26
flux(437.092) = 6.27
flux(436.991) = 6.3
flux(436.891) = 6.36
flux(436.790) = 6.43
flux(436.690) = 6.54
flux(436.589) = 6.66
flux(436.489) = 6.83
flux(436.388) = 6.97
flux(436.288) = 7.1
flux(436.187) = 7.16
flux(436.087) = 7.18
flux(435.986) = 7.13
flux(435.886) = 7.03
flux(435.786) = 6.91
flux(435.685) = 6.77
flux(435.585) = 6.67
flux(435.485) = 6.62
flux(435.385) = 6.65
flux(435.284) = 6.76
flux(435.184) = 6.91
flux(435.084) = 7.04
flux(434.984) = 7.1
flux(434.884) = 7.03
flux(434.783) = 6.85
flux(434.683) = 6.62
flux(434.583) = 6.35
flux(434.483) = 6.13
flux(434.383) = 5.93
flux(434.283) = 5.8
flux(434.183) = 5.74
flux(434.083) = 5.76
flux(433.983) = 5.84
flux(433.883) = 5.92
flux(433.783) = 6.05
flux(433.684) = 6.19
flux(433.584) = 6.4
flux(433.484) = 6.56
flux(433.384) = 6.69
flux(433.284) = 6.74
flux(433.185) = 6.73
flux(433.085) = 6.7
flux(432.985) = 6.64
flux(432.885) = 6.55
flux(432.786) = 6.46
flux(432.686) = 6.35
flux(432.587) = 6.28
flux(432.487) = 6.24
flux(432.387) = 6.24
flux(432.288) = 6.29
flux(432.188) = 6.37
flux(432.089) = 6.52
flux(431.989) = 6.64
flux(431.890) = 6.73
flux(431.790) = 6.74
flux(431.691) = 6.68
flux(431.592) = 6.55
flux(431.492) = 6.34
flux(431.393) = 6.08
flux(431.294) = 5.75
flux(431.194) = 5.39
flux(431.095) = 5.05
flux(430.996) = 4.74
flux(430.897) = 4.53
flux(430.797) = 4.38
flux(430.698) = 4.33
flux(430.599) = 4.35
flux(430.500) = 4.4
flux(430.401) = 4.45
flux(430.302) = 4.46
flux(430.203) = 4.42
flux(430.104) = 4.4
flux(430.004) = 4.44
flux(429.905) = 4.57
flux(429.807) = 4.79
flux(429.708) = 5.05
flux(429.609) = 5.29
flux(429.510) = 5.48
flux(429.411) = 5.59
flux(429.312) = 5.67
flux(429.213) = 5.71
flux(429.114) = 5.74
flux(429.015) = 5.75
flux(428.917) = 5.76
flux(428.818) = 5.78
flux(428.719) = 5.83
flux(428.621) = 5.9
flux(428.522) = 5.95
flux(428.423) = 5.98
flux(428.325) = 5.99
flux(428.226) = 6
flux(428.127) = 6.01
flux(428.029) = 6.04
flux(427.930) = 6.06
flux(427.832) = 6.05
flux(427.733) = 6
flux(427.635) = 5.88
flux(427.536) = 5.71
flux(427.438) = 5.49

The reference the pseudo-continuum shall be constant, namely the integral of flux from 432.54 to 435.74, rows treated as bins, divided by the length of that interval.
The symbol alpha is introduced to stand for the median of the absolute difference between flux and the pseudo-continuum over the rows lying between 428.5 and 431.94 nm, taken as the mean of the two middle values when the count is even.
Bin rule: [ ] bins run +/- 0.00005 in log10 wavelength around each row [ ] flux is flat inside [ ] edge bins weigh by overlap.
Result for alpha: 0.98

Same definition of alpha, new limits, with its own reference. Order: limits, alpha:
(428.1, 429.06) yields 0.54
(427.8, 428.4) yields 0.44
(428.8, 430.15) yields 0.93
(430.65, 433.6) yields 0.22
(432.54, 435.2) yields 0.28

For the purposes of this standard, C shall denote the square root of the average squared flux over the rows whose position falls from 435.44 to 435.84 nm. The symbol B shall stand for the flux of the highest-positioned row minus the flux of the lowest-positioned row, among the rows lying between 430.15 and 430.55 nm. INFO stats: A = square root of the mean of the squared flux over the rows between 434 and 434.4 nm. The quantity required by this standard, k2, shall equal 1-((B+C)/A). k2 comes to -0.16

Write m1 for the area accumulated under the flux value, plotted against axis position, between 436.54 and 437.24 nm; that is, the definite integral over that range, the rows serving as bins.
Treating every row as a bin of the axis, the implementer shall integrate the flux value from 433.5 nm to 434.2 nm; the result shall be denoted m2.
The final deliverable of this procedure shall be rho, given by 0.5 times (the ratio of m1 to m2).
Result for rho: 0.53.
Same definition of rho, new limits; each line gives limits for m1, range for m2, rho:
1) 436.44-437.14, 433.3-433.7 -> 0.87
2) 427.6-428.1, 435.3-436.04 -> 0.30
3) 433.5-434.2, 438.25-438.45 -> 1.76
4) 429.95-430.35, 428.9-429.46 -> 0.28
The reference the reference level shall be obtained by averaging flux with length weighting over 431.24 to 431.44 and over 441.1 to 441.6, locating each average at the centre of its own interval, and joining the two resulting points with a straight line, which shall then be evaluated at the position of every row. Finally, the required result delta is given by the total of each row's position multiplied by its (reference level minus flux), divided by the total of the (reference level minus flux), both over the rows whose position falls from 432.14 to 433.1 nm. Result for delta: 432.71 nm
